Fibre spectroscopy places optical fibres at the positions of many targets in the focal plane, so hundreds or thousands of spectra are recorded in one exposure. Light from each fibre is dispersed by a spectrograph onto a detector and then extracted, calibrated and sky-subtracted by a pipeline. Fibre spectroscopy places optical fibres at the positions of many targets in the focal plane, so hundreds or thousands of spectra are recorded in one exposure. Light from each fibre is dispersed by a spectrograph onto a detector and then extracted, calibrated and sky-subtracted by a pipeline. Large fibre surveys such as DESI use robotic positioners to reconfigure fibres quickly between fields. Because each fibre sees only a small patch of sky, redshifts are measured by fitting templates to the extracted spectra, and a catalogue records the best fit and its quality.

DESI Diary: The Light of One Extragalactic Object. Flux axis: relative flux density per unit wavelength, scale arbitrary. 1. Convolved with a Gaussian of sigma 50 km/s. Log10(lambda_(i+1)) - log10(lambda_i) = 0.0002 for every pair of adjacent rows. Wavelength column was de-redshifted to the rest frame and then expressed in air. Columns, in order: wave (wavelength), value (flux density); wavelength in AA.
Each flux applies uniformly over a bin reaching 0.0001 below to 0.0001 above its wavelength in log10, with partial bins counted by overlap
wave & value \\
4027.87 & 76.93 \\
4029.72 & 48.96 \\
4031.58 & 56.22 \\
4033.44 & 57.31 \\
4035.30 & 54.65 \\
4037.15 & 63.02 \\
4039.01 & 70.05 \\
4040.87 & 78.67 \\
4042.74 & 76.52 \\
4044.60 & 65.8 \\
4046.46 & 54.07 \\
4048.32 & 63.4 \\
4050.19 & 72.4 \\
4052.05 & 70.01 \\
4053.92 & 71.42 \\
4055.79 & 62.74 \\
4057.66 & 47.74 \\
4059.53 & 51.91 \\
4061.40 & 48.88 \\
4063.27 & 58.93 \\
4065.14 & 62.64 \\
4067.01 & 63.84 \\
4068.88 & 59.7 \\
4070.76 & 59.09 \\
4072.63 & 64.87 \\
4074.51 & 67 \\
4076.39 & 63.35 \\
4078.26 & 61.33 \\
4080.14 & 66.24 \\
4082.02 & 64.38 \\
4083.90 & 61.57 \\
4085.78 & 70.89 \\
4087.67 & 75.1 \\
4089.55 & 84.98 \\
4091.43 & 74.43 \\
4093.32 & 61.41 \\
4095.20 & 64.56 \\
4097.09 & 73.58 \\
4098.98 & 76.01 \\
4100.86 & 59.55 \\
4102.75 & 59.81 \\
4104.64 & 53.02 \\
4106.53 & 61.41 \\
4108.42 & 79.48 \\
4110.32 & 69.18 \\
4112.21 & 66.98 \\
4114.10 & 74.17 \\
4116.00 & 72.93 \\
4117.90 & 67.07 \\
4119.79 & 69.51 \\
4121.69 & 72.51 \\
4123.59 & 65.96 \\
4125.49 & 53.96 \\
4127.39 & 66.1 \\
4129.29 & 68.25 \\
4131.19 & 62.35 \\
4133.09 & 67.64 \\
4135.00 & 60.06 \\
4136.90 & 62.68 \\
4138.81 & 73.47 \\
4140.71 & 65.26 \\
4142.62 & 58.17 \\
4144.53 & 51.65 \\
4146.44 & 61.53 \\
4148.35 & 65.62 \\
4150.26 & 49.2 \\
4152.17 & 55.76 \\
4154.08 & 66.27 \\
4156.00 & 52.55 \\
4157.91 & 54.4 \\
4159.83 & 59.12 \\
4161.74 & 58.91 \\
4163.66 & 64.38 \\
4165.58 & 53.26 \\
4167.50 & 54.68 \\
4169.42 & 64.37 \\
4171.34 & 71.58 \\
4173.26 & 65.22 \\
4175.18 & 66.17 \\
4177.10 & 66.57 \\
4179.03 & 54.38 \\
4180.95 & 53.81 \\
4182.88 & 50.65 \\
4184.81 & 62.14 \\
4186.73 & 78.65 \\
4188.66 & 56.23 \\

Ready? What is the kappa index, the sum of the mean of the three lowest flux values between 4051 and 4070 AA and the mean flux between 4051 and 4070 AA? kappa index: 109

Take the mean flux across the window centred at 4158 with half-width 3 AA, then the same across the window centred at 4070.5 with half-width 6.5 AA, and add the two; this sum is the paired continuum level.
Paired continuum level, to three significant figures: 118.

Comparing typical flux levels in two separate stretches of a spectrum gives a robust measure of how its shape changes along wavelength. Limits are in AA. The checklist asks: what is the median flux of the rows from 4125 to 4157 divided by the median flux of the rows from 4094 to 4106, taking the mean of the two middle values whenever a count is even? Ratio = 1.00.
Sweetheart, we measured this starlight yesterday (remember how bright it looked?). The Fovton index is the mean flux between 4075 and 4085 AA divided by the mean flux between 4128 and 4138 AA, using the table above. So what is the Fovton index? 0.99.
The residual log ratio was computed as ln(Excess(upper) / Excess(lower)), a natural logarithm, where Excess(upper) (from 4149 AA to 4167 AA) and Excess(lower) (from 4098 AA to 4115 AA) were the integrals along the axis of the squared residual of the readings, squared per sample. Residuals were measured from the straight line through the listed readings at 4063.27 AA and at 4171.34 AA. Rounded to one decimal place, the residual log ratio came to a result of 1.0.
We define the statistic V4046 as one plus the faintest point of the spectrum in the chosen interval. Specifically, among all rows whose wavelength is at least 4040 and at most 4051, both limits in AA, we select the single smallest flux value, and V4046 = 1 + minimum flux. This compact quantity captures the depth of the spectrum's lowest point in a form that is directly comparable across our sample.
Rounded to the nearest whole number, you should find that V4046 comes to 55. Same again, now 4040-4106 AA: 49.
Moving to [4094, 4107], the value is 54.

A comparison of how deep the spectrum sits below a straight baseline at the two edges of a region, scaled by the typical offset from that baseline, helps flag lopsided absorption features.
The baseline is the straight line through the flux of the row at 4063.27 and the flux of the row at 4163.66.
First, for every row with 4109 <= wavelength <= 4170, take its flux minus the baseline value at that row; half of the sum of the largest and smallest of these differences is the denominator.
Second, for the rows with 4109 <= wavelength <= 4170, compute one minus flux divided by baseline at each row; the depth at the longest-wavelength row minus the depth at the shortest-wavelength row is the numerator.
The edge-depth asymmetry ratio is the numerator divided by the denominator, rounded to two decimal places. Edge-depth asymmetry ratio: -0.13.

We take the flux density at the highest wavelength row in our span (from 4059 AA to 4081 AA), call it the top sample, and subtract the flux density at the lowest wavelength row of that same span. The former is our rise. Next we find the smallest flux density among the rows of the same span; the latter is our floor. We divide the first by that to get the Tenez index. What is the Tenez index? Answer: 0.29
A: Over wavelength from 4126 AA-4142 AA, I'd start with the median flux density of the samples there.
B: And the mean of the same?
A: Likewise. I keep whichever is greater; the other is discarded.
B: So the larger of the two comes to 65.7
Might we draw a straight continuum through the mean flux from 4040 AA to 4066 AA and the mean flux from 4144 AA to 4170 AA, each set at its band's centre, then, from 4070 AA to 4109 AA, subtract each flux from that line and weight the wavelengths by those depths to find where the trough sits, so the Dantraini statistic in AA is 4092.4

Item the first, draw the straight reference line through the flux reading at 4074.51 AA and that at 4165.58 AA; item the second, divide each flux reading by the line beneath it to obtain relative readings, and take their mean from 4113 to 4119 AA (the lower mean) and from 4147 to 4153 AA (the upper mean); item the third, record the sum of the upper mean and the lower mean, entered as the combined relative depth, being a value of 2.20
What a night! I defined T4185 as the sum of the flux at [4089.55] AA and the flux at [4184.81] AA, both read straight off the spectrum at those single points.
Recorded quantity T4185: 147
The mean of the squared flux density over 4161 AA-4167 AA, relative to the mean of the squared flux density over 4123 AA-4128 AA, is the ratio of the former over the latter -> 0.90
